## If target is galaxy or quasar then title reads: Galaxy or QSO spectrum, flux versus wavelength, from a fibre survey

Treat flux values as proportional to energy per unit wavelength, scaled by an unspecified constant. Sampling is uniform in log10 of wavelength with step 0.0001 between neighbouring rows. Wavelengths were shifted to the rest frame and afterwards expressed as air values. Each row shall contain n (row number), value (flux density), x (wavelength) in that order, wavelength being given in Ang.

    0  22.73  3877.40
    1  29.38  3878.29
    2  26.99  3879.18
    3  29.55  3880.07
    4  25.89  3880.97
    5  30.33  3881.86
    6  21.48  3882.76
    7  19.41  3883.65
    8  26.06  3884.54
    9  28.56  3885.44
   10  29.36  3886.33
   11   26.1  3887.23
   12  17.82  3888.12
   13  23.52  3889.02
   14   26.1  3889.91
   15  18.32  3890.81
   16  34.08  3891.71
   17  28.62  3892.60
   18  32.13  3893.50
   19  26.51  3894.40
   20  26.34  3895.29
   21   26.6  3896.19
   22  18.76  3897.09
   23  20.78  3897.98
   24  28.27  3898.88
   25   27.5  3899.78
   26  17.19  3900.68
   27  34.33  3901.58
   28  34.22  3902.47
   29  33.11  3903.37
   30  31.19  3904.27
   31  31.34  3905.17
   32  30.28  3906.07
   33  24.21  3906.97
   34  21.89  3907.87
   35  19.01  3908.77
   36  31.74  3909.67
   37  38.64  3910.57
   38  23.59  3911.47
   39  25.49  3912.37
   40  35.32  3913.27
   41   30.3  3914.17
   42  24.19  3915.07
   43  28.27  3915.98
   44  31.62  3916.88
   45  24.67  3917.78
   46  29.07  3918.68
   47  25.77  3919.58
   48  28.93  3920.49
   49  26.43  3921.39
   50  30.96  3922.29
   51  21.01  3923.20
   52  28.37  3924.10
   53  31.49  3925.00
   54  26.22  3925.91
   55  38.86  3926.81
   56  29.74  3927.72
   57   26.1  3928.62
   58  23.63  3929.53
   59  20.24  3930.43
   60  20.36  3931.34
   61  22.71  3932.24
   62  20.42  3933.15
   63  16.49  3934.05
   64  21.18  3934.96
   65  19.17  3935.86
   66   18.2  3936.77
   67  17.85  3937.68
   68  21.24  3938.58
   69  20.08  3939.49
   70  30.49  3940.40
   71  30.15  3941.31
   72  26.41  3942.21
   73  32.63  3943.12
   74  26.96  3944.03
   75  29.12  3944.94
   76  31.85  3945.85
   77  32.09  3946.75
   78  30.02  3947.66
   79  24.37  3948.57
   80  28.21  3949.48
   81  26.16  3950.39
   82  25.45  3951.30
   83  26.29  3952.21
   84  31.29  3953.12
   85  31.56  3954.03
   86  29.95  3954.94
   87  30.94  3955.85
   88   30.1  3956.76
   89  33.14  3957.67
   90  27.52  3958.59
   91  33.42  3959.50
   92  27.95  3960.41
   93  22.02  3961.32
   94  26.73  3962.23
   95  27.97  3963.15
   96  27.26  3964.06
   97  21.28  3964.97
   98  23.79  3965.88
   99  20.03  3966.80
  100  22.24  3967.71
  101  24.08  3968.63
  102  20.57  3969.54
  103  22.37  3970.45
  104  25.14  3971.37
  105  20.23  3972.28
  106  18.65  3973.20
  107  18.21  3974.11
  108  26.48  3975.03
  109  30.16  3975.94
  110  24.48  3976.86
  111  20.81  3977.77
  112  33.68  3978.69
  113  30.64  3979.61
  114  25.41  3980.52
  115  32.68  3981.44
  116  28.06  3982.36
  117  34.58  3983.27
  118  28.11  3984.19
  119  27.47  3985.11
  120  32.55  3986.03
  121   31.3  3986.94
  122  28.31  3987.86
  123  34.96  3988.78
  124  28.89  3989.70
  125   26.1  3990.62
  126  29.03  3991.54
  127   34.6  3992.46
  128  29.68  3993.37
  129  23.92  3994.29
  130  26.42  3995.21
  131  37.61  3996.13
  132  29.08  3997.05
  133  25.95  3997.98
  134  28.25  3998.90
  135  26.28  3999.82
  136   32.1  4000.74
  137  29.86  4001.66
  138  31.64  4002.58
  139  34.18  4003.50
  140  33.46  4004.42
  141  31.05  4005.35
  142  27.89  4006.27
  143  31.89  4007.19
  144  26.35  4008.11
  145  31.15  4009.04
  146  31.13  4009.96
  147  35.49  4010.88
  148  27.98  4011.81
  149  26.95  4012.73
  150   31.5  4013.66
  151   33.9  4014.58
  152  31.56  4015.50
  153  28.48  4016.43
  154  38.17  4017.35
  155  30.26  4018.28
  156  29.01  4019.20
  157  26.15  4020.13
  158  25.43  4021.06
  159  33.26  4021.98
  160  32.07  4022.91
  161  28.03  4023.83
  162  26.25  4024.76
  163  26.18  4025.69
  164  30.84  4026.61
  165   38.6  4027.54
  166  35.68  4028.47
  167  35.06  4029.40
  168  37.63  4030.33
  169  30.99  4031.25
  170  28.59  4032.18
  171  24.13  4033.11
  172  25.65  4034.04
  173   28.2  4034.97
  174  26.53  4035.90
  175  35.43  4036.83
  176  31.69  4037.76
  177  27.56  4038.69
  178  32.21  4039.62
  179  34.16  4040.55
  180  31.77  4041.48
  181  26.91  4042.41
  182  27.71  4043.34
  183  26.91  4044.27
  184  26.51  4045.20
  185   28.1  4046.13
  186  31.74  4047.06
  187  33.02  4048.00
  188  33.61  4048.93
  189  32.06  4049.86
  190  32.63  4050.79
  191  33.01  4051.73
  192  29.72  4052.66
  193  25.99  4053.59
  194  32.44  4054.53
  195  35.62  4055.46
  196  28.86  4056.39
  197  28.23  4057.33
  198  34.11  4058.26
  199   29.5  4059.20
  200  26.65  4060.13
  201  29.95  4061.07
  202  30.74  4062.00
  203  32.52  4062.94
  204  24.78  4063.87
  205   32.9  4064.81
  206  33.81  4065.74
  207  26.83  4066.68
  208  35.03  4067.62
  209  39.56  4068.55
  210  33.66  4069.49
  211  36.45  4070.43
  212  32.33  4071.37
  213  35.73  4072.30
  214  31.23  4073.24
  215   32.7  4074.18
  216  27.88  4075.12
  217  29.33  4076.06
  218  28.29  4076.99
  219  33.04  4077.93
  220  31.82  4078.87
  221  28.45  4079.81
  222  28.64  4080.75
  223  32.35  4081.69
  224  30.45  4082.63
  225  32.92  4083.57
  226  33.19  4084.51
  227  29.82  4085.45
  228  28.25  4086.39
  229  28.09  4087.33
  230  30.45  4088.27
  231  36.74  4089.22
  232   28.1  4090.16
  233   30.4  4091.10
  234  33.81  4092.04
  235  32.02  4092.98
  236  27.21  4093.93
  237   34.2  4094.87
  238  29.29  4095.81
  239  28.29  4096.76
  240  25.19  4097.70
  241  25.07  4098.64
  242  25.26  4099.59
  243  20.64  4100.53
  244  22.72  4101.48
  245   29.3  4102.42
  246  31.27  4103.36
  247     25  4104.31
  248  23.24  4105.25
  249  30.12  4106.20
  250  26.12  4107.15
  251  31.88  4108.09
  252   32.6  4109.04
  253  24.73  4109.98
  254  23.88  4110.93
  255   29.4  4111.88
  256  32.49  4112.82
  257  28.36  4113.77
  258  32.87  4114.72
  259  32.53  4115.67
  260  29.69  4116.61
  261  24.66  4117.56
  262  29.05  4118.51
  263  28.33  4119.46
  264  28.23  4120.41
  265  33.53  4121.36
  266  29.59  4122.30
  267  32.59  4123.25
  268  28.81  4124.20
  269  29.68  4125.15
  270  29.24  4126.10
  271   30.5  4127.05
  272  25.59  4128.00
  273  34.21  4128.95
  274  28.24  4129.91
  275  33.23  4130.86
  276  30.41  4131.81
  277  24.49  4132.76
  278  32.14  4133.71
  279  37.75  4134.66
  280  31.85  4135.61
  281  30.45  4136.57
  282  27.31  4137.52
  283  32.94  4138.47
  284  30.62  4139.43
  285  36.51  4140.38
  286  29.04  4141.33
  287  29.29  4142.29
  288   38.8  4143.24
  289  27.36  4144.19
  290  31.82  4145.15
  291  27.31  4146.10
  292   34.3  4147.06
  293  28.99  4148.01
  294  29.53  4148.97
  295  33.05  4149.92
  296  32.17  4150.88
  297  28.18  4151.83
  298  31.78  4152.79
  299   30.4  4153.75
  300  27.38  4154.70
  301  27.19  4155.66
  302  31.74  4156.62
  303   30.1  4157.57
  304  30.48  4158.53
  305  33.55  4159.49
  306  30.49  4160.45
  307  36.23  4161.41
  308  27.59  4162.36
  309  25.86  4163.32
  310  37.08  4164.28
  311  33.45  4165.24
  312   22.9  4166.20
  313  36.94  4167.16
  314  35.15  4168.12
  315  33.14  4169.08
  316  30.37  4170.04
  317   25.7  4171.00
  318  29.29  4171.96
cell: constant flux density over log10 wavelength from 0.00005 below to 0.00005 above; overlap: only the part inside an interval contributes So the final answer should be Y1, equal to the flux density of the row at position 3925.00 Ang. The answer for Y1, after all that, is 31.49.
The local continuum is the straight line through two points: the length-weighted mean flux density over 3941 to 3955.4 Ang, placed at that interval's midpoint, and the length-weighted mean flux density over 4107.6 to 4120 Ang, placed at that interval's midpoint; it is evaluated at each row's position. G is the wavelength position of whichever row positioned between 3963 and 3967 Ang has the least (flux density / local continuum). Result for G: 3966.80 Ang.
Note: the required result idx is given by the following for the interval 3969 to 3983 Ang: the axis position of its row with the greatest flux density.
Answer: 3978.69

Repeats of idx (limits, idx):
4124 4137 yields 4134.66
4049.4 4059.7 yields 4055.46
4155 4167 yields 4164.28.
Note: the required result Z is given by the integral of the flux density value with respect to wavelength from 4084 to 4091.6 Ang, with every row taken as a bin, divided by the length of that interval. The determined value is 30.7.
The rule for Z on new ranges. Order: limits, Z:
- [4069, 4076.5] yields 32.4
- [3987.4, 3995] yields 29.3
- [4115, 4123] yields 29.6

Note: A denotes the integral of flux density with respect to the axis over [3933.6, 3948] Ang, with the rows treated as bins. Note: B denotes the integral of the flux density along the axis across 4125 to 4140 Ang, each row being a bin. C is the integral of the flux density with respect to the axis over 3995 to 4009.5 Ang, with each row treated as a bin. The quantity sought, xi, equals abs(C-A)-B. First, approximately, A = 363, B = 459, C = 439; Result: -383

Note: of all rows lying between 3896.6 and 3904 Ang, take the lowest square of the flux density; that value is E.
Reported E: 295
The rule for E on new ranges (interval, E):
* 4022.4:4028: 685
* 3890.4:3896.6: 336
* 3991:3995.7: 572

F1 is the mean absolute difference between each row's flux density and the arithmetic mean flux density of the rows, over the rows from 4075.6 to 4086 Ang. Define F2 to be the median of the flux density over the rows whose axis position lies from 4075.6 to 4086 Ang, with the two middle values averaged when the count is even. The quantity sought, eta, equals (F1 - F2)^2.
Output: 825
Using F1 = 1.7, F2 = 30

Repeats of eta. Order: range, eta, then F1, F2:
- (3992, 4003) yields 698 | 3.0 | 29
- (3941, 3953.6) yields 691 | 2.4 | 29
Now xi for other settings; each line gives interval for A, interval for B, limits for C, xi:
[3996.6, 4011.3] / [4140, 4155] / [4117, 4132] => -465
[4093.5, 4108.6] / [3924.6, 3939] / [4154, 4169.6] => -260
